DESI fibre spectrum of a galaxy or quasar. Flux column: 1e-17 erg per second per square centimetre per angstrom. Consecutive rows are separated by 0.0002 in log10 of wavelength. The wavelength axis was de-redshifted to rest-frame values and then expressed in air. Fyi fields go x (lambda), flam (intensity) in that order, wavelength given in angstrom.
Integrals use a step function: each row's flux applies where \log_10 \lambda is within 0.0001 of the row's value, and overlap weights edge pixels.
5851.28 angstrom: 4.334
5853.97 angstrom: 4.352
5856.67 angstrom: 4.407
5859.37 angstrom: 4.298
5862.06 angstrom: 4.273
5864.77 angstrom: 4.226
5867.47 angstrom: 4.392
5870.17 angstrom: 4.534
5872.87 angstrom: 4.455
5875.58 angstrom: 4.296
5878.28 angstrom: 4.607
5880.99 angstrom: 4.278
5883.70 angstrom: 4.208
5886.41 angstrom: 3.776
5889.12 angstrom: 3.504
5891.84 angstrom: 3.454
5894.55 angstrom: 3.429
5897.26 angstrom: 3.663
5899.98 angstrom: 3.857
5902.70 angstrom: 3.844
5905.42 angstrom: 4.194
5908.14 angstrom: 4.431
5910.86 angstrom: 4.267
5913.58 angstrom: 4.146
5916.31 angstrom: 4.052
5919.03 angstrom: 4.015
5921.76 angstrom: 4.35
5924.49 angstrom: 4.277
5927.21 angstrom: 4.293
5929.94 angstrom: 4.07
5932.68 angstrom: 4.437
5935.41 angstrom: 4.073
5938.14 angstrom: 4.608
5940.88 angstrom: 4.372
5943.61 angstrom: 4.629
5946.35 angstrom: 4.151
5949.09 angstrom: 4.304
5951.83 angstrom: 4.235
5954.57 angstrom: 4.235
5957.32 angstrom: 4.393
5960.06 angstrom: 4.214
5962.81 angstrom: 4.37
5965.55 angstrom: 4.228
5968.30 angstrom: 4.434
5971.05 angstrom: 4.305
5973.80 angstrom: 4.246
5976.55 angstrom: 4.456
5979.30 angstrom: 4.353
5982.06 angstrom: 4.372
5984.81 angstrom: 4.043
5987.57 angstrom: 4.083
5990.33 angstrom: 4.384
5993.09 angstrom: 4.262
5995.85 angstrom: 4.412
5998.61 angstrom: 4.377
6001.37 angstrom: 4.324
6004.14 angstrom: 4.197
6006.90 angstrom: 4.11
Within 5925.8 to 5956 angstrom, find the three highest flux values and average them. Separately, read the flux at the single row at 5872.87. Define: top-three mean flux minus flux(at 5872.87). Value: 0.10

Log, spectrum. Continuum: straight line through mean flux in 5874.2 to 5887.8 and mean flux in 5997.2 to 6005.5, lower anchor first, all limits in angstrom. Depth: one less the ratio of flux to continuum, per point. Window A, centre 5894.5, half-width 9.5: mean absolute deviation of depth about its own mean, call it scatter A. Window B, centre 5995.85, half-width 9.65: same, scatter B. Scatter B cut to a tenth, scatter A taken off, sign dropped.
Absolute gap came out 0.035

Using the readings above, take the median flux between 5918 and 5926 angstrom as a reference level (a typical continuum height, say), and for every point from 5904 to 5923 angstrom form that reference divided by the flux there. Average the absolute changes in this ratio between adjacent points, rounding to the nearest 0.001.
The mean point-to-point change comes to 0.039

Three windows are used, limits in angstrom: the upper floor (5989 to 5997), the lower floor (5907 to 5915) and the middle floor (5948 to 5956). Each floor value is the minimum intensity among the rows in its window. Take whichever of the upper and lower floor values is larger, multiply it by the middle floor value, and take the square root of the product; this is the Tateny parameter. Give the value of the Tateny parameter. 4.25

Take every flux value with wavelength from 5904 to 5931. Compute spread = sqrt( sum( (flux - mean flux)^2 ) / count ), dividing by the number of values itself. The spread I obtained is 0.130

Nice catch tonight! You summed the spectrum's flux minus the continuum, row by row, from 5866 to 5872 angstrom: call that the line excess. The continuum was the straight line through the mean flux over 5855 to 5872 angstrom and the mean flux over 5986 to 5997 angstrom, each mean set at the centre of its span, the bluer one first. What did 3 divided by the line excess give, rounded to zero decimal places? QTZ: 14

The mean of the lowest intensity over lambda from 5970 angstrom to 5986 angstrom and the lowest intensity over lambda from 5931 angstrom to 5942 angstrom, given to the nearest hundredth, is 4.06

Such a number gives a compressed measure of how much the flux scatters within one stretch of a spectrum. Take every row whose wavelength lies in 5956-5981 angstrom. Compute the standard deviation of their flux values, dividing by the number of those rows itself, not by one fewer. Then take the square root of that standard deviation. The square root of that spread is 0.29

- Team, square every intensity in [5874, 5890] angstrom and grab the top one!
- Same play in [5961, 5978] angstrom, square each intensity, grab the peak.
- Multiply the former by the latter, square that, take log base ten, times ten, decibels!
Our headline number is 52.5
